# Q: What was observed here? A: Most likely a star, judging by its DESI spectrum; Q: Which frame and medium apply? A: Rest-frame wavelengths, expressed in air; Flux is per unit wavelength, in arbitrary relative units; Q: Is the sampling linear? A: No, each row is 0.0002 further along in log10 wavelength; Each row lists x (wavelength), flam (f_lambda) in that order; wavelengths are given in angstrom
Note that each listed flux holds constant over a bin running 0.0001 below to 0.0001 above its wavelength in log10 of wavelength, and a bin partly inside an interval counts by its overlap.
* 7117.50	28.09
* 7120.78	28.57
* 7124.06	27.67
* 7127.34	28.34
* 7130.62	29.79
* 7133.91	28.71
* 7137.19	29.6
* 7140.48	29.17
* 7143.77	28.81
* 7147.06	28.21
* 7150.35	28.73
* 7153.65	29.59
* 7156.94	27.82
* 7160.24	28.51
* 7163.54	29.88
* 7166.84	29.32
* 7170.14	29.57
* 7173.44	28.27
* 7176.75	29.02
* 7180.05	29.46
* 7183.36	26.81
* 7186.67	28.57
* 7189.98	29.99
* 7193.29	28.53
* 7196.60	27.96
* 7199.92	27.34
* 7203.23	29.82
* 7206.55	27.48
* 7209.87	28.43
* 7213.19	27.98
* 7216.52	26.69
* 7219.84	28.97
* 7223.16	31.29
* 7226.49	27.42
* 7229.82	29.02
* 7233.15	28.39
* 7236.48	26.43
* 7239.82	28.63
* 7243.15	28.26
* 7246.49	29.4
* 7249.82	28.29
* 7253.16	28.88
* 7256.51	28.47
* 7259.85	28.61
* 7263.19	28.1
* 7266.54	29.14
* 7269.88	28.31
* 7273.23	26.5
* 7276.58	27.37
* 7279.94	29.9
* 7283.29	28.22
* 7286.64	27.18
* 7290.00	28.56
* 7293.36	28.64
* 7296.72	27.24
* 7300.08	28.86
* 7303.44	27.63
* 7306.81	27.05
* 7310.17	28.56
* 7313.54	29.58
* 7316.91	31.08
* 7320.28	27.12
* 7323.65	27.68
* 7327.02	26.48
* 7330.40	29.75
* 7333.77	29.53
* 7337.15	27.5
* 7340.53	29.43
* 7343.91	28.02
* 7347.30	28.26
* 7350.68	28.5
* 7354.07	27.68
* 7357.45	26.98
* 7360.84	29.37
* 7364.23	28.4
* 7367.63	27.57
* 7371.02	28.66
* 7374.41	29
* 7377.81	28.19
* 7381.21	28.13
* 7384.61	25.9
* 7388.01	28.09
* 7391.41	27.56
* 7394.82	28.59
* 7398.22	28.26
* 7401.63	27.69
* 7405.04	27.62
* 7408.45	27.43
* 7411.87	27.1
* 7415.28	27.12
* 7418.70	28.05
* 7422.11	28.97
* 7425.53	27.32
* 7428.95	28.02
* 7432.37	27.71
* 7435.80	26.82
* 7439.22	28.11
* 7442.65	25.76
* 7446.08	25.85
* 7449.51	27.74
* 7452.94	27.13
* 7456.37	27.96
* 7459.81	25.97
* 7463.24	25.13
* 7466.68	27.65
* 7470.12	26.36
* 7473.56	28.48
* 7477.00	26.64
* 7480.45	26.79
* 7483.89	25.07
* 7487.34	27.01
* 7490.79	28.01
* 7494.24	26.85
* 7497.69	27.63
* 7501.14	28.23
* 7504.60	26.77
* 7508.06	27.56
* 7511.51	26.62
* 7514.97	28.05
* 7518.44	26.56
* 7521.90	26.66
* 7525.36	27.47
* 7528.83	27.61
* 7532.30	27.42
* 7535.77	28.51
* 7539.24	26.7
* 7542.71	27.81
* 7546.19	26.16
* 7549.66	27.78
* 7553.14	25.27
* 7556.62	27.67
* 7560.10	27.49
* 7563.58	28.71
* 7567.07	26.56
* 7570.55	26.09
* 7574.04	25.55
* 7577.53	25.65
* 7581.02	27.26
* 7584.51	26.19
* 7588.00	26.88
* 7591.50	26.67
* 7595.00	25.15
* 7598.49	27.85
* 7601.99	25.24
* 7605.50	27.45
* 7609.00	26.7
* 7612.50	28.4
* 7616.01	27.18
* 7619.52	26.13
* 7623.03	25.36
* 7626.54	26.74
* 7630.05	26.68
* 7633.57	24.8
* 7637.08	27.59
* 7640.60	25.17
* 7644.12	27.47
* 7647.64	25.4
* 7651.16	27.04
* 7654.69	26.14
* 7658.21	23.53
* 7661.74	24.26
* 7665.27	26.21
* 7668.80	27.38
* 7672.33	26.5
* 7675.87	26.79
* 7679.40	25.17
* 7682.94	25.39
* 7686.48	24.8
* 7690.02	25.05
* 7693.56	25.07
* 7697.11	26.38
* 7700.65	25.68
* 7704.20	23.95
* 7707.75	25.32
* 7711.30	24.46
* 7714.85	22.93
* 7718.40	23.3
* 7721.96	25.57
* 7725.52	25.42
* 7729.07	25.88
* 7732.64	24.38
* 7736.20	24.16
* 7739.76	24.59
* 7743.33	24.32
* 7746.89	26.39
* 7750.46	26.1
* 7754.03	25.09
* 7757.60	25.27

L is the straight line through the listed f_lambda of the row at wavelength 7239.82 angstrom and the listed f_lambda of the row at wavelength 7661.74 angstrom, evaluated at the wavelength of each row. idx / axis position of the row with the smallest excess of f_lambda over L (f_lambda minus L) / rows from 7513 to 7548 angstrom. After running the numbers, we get 7546.19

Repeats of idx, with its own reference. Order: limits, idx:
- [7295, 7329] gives 7327.02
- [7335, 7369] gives 7357.45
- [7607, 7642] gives 7633.57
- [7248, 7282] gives 7273.23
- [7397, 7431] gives 7411.87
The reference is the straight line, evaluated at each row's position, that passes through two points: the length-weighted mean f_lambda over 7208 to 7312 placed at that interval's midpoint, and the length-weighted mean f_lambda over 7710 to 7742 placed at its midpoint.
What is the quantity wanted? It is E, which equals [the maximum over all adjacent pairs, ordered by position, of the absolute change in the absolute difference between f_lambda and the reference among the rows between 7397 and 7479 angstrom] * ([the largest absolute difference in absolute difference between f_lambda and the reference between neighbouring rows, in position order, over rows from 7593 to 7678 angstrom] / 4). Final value 1.05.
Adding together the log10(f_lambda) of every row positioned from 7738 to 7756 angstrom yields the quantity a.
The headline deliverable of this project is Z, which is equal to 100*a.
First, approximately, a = 7.01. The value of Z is 701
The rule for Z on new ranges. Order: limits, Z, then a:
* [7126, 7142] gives 732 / 7.32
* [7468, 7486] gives 713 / 7.13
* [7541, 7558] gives 715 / 7.15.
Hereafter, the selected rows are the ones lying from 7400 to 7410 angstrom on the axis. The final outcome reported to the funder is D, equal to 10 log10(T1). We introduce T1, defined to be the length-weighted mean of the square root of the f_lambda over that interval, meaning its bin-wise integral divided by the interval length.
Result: 7.20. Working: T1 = 5.25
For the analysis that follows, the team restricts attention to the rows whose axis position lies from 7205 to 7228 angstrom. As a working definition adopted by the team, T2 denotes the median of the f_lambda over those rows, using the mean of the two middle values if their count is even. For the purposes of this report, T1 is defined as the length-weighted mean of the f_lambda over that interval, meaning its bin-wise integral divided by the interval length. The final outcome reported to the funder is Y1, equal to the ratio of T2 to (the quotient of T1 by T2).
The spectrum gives 27.63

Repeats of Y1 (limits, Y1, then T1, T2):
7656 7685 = 25.95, 25.7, 25.8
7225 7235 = 28.52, 28.3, 28.4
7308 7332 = 28.55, 28.6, 28.6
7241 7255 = 28.47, 28.7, 28.6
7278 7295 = 28.65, 28.5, 28.6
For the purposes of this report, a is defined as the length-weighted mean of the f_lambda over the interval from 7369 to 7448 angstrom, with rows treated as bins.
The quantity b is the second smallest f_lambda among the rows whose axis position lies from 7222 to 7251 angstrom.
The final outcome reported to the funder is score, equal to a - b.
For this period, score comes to 0.2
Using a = 27.6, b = 27.42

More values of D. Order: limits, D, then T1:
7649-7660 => 7.04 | 5.05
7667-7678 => 7.14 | 5.18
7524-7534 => 7.19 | 5.24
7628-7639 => 7.10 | 5.13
